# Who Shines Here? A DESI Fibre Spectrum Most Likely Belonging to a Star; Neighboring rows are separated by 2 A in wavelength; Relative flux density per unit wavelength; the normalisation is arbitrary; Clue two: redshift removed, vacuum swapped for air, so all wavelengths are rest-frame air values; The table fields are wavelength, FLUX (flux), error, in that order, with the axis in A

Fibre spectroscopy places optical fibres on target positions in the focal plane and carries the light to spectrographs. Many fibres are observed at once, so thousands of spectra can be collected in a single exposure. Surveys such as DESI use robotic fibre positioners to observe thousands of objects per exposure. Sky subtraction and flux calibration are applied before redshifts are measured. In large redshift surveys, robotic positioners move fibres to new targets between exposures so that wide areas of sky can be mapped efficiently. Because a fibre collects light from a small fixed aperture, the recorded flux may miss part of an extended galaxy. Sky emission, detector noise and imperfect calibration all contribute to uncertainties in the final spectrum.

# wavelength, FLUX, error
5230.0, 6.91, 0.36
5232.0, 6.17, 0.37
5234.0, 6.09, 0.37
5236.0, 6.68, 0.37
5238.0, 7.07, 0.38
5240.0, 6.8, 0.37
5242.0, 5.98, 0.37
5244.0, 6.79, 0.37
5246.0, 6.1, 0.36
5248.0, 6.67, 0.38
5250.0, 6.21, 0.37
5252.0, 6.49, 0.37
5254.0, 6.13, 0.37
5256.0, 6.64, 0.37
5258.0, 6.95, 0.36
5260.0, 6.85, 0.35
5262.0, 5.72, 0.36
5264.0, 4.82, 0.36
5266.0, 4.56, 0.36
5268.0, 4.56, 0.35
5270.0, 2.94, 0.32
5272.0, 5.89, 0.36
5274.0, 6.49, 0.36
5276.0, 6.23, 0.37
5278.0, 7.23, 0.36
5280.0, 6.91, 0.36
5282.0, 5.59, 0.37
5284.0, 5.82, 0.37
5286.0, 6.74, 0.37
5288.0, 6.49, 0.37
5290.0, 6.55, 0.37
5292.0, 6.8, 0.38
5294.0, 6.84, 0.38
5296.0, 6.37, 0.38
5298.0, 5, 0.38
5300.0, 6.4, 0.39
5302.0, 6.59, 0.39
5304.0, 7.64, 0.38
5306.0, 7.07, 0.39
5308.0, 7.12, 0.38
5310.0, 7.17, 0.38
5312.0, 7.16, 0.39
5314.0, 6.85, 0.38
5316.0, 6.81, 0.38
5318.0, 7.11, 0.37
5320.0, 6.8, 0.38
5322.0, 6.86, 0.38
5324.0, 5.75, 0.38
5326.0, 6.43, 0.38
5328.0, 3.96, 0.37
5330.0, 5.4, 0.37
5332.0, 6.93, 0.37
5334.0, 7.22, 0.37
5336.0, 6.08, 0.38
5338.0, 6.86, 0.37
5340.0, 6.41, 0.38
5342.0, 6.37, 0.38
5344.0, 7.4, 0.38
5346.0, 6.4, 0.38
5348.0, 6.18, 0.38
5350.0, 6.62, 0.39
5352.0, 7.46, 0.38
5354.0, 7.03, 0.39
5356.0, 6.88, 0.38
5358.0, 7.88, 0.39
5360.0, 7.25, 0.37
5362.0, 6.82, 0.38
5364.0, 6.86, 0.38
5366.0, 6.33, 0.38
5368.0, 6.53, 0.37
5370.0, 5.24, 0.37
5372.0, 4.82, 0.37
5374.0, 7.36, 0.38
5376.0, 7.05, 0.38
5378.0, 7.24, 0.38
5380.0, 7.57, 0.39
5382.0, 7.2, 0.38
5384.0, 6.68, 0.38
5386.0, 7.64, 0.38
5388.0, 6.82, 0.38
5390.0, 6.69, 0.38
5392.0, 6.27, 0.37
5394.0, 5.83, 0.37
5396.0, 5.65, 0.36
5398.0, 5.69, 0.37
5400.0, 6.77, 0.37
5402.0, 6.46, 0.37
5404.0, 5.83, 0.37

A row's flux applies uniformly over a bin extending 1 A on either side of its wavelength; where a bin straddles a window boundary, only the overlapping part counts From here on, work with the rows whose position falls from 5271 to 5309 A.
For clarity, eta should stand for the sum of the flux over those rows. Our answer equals 124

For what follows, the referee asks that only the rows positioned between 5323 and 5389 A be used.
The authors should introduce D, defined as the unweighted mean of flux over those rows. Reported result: 6.63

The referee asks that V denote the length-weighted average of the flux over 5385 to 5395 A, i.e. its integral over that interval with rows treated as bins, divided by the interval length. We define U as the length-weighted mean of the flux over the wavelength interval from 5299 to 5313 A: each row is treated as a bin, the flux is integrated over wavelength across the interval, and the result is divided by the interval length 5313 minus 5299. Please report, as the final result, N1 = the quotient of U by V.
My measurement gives 1.06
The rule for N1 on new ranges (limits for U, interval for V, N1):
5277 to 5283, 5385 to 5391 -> 0.93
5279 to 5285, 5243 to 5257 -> 0.95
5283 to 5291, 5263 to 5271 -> 1.52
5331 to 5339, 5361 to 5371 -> 1.07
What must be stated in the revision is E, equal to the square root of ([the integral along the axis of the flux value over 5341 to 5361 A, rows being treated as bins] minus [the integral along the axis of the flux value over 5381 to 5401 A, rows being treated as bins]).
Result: 2.9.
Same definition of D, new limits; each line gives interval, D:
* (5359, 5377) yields 6.47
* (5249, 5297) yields 6.08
